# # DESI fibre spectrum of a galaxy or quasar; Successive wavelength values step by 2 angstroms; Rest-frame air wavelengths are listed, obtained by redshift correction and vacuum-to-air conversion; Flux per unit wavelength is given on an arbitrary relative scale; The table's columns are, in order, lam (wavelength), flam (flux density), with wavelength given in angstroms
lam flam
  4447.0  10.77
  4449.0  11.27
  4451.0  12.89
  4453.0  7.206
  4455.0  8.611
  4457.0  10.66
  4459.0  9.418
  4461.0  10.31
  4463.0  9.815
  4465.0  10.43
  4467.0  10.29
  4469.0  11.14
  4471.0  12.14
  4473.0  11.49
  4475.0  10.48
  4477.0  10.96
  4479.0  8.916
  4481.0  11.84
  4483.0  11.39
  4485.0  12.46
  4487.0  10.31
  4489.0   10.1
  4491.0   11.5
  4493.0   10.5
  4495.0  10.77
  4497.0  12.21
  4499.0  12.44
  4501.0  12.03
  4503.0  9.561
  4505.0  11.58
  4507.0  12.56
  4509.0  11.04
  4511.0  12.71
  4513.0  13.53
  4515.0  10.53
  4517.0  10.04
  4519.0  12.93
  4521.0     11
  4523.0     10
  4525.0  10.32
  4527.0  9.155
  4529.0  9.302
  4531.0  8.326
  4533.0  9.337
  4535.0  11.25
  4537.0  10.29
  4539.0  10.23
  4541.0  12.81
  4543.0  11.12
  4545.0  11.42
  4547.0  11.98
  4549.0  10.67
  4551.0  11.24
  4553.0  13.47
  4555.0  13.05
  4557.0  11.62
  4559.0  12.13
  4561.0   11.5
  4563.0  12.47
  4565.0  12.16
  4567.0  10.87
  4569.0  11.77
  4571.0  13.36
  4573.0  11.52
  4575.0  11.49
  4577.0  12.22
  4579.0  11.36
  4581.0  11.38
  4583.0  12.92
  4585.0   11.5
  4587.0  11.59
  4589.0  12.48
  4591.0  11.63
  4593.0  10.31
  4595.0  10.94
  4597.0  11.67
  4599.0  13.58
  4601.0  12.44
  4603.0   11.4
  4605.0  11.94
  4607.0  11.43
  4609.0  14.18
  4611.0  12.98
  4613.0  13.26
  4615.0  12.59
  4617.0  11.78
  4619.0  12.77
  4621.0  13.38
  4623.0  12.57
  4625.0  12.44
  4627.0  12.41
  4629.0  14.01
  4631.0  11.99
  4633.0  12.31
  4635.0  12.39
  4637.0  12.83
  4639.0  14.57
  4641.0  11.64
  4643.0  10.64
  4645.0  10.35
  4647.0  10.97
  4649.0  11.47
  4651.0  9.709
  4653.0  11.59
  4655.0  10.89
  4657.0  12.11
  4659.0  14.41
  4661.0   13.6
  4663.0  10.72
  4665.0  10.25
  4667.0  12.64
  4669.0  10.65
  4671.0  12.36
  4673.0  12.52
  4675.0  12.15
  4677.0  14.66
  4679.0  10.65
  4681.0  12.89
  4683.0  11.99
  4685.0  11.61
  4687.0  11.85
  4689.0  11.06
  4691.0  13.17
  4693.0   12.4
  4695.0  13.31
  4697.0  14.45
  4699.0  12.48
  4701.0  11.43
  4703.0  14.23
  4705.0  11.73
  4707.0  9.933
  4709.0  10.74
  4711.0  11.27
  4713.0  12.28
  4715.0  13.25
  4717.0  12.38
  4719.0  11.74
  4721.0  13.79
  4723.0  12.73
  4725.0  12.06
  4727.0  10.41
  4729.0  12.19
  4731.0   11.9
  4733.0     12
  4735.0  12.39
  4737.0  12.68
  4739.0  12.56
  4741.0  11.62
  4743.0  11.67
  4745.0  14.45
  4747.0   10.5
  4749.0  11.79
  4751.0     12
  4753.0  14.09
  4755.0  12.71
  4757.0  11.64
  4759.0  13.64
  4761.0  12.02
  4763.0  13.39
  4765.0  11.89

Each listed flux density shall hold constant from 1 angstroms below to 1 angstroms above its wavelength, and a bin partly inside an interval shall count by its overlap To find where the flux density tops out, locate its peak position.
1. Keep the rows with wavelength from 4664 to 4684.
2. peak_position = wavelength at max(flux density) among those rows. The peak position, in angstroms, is 4677.0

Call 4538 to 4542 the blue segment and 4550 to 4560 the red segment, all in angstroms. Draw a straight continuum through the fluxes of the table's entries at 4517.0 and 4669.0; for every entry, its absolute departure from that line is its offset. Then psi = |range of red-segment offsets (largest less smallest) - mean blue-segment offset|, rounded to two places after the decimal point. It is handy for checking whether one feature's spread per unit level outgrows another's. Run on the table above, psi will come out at 0.83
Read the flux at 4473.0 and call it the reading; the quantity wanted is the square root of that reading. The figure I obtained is 3.39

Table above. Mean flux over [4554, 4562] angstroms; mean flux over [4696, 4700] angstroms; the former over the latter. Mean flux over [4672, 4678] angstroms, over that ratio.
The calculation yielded 14.6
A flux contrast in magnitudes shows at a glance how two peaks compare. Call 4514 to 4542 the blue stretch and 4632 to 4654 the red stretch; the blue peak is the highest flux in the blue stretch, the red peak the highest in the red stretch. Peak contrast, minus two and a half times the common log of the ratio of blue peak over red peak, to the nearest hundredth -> 0.13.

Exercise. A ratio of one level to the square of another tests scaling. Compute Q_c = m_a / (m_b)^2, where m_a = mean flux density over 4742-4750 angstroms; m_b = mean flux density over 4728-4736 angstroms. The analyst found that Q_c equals 0.082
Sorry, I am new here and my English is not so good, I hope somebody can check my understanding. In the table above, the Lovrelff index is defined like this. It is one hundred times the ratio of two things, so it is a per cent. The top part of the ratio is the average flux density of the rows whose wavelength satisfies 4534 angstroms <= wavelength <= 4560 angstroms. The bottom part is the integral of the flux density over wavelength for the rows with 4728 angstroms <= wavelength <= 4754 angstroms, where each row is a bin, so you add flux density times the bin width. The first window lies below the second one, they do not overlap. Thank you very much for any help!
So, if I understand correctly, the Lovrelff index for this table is 3.64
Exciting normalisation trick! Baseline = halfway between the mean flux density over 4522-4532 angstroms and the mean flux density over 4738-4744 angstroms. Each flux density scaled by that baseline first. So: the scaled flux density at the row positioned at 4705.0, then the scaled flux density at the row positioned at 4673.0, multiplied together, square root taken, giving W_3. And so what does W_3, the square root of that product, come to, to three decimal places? 1.134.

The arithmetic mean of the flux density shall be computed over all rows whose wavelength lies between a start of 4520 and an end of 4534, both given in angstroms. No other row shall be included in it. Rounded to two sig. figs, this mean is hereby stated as 9.6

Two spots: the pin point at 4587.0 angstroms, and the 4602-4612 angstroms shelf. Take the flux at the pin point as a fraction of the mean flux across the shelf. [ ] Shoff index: 0.94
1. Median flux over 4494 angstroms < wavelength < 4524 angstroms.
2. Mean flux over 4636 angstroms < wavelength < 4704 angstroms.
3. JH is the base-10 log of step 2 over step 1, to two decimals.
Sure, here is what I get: 0.02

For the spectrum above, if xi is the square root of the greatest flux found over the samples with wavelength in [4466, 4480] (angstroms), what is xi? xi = 3.48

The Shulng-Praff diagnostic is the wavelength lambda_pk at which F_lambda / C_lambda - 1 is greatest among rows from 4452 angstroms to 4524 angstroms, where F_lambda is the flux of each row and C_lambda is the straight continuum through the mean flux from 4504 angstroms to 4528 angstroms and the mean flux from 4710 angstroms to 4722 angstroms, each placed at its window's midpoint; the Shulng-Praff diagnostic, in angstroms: 4513.0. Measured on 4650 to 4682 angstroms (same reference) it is 4677.0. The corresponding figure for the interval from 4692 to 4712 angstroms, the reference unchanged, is 4697.0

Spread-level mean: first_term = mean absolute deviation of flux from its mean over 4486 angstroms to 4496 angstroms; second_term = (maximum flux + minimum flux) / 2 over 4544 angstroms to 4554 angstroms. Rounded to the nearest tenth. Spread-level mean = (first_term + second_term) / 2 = 6.2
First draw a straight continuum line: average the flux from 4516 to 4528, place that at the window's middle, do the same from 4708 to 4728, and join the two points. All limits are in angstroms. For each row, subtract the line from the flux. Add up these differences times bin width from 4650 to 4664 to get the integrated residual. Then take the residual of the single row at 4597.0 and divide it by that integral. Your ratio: 0.14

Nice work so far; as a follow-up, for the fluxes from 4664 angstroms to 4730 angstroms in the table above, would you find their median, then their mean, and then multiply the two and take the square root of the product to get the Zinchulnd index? 12.2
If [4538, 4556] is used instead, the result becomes 11.6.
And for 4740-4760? 12.2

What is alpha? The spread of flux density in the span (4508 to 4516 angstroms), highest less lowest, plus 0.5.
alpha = 3.50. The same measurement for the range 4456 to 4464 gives 1.74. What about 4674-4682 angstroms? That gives 4.51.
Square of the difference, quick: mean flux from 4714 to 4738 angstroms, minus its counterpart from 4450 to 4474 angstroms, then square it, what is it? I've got 3.7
